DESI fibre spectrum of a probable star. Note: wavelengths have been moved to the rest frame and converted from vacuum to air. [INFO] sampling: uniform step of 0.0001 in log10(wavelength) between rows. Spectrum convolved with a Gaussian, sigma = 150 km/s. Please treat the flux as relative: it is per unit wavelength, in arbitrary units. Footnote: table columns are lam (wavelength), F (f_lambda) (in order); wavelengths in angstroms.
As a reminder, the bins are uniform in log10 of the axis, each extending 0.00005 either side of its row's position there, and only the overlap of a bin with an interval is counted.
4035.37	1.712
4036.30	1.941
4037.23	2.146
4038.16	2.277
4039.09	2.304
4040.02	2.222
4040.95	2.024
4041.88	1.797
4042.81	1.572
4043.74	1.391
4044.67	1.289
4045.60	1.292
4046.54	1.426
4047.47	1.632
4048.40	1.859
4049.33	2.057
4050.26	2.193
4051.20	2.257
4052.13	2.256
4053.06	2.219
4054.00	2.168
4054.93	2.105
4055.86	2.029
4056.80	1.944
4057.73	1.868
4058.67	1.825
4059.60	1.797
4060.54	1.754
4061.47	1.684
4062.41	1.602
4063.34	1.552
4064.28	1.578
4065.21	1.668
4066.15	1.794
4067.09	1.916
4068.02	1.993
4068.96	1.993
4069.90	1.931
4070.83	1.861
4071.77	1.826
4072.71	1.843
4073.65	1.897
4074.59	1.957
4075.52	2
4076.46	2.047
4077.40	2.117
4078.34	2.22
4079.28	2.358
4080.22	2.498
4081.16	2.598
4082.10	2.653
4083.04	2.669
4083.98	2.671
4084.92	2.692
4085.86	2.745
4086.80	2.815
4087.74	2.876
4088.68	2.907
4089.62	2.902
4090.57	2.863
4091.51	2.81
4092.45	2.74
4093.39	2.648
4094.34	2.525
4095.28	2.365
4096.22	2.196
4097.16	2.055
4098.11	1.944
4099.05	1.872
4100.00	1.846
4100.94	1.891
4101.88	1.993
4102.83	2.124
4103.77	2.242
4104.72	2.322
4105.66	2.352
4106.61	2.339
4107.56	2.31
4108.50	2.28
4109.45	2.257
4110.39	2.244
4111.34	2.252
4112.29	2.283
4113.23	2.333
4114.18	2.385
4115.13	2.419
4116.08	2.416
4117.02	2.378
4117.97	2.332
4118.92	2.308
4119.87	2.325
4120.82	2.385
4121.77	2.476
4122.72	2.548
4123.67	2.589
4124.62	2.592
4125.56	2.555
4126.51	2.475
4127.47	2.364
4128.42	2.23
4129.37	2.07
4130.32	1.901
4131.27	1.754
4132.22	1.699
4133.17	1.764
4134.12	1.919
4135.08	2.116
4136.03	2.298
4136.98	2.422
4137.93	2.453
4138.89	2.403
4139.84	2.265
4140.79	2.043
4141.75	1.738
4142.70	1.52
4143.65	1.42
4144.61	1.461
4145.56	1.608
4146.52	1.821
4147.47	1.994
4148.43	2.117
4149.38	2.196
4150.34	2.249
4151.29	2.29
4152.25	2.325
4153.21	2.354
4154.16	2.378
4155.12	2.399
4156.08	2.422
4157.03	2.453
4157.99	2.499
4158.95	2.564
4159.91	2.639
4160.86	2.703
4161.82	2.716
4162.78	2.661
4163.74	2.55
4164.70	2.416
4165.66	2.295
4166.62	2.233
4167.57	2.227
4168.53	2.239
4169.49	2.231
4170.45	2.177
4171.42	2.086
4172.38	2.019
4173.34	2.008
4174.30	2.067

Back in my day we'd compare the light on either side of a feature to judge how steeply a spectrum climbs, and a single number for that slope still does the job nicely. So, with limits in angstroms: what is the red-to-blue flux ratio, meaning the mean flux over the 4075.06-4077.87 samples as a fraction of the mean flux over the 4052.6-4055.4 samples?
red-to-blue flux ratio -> 0.95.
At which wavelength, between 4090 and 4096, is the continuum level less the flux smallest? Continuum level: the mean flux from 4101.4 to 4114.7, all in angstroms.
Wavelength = 4090.57 angstroms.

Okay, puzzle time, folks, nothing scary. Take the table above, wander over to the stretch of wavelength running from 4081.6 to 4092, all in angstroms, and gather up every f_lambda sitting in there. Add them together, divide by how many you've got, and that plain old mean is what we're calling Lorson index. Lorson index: 2.8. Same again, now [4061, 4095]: 2.3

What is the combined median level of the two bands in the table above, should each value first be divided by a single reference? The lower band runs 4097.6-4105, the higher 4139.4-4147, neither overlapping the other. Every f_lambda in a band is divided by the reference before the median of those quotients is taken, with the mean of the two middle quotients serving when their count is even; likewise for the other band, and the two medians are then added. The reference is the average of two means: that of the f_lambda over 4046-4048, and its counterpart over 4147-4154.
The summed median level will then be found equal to 1.94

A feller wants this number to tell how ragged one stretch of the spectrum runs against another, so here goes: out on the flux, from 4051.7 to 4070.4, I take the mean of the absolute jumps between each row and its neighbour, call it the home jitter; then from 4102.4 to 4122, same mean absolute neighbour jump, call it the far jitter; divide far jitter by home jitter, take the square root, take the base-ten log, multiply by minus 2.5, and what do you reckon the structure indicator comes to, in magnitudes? 0.26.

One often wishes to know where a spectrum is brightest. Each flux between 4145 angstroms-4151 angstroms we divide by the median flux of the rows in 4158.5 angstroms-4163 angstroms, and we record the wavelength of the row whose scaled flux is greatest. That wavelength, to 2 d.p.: 4150.34 angstroms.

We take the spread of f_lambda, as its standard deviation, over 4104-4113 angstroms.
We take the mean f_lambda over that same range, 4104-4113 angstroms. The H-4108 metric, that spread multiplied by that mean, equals 0.1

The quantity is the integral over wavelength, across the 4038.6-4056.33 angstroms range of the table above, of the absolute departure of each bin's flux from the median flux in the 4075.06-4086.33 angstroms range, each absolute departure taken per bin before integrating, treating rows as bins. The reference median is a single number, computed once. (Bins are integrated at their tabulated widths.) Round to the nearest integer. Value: 11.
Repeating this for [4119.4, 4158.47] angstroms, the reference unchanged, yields 15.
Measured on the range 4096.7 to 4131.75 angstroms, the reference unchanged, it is 10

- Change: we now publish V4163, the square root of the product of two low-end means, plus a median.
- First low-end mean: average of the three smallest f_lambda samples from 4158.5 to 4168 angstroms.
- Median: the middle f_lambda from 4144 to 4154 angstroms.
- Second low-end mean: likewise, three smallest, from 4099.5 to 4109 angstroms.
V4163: 4.23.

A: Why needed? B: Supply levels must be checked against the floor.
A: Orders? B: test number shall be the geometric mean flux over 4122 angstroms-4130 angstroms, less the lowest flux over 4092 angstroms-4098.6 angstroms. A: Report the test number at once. 0.48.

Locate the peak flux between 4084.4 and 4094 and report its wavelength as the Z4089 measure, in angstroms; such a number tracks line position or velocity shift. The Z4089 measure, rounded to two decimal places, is 4088.68 angstroms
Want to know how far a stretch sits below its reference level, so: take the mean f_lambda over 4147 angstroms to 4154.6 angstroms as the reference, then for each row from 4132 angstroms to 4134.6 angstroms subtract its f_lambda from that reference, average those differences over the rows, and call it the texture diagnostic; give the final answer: 0.4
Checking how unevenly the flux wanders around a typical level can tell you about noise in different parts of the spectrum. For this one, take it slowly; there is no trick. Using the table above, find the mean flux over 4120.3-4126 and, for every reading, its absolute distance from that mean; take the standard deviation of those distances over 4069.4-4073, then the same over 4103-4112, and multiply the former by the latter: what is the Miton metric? 0.002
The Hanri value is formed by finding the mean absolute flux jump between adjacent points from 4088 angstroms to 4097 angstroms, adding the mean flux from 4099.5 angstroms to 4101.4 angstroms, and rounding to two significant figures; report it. 2.0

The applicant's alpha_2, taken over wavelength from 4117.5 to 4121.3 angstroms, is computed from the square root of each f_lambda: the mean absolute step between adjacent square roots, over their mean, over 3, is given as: 0.0024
